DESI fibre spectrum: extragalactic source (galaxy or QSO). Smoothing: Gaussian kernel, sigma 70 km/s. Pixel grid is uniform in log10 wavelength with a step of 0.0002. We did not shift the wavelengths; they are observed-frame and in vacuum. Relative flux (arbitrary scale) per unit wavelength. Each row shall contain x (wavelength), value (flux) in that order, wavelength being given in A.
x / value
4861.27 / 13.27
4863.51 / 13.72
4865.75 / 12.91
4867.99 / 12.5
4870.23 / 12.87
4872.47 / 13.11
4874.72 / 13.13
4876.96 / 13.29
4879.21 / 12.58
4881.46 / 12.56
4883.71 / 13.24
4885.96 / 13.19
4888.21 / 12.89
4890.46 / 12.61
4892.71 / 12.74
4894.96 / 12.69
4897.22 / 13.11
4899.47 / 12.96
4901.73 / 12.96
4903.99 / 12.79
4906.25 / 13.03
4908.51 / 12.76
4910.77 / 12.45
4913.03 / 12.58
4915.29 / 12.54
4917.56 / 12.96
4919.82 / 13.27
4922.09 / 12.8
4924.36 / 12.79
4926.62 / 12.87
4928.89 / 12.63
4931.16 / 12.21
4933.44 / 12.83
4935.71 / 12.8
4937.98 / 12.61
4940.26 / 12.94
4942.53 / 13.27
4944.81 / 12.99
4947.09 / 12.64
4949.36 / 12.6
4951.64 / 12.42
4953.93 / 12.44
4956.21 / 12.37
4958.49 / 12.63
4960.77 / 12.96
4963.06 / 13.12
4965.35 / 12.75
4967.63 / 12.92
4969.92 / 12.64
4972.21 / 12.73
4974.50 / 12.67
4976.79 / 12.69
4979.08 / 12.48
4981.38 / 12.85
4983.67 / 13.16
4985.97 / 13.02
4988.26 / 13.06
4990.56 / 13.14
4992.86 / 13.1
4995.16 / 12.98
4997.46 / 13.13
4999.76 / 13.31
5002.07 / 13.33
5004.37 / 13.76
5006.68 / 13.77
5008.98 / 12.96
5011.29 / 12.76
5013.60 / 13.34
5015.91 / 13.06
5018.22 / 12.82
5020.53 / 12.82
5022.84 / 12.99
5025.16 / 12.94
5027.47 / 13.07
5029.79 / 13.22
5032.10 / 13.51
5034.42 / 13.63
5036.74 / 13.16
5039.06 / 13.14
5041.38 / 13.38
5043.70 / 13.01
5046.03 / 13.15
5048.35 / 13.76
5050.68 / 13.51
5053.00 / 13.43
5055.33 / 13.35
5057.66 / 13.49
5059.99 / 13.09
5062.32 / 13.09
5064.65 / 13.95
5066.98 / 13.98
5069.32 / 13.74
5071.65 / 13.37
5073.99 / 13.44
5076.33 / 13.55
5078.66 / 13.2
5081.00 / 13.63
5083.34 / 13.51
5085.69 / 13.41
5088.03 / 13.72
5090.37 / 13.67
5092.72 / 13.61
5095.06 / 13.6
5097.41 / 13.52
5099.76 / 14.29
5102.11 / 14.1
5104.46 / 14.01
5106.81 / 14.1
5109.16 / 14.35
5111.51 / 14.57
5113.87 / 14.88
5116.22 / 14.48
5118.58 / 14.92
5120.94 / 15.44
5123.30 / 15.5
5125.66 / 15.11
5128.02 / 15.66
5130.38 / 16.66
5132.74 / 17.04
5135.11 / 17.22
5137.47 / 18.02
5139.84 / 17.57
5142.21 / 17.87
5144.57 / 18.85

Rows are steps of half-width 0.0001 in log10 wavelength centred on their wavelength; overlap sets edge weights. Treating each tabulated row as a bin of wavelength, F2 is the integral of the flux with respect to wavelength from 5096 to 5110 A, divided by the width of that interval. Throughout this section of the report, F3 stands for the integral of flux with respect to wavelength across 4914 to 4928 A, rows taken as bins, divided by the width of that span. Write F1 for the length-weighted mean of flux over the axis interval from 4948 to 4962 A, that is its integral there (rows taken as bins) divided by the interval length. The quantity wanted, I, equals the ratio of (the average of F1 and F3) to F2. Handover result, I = 0.91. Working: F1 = 12.58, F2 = 14.0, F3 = 12.87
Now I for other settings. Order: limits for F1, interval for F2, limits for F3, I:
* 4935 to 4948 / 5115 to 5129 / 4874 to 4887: 0.85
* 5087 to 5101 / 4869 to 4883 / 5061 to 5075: 1.06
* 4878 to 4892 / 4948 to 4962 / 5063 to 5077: 1.05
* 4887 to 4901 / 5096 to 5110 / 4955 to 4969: 0.91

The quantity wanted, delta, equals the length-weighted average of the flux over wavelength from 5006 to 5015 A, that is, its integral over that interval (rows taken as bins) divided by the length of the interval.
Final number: 13.2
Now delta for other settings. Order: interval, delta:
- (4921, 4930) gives 12.8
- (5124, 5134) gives 16.1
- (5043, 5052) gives 13.4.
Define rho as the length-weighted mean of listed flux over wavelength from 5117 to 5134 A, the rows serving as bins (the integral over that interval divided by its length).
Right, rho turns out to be 15.7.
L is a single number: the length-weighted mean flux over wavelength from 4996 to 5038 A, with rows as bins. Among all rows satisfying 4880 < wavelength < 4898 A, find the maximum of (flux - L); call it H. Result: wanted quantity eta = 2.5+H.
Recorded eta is 2.54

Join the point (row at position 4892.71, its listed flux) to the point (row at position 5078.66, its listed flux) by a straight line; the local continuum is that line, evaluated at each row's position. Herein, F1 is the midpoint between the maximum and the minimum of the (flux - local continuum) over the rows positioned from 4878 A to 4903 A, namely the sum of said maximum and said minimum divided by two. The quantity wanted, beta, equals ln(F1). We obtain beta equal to -1.7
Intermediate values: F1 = 0.19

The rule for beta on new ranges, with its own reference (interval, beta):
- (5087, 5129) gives 0.3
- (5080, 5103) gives -0.5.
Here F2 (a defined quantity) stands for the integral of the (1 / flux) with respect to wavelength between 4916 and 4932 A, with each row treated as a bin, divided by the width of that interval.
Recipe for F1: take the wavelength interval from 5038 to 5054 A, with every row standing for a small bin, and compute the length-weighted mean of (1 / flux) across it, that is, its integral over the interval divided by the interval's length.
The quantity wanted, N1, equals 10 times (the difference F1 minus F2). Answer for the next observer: -0.032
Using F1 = 0.075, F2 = 0.0782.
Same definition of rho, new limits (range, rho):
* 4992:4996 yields 13.0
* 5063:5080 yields 13.6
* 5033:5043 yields 13.3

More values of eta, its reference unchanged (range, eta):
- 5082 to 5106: 3.59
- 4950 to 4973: 2.42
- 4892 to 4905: 2.41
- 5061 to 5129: 4.96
